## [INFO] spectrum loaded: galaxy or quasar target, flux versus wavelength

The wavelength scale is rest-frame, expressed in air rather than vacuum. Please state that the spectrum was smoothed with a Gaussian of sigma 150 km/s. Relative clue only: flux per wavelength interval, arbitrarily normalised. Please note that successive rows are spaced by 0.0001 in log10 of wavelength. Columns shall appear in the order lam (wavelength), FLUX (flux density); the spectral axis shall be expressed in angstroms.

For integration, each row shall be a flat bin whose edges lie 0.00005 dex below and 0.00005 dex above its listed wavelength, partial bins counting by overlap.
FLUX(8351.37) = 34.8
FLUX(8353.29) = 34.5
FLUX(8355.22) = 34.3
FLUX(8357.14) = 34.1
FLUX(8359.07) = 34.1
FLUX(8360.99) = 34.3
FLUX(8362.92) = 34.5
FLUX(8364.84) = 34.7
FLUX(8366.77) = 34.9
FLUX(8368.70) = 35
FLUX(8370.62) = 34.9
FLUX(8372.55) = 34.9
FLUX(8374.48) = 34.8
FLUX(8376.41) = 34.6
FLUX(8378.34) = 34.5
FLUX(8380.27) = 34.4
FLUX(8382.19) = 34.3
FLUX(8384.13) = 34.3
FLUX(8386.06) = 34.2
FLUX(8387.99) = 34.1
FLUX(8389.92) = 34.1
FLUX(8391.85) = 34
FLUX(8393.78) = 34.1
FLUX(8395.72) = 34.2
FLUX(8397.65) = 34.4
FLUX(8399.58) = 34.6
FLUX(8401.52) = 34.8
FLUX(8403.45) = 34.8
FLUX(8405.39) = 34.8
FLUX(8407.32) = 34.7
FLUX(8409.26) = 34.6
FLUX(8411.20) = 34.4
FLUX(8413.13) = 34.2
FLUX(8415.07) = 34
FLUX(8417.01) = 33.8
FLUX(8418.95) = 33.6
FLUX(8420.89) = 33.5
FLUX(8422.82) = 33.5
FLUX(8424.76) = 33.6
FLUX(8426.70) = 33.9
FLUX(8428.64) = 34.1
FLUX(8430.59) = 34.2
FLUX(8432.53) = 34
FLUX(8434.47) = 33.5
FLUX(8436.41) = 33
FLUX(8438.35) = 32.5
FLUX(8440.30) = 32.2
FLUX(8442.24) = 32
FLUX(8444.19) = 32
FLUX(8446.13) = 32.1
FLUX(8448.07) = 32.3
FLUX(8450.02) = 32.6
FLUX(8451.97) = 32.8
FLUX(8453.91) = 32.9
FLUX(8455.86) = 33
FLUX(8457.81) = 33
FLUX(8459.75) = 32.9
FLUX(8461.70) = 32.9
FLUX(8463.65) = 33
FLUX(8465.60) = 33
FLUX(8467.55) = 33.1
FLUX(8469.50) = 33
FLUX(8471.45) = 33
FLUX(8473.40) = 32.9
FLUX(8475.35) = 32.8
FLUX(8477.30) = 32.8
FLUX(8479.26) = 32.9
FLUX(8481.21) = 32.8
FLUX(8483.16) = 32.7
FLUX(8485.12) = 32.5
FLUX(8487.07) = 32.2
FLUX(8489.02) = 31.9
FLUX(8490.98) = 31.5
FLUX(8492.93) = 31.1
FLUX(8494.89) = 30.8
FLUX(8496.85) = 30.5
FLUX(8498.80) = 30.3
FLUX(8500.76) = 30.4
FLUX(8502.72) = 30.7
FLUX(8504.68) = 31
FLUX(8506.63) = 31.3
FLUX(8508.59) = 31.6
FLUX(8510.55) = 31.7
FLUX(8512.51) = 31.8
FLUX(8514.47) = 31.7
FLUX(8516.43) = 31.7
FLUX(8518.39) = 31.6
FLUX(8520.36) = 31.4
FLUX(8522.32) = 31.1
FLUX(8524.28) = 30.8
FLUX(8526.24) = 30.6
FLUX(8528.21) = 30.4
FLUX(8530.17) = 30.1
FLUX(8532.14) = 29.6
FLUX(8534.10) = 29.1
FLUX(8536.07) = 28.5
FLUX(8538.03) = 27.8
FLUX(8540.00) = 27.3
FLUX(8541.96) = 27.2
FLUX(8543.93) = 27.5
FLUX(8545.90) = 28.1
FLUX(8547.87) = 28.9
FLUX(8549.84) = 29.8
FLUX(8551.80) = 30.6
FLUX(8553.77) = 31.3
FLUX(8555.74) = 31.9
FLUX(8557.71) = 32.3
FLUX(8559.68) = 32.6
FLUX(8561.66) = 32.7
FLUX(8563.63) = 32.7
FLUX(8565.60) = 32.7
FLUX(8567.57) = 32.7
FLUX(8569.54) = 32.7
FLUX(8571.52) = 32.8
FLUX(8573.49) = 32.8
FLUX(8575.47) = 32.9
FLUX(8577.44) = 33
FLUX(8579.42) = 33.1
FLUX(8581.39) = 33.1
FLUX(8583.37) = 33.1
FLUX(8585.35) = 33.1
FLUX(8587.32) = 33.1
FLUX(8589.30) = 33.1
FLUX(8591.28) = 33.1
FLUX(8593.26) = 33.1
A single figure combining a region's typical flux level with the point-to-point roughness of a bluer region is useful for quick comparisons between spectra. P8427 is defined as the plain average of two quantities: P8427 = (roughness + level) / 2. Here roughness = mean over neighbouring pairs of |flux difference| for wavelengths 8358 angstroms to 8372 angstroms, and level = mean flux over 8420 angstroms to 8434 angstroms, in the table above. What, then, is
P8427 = 17.0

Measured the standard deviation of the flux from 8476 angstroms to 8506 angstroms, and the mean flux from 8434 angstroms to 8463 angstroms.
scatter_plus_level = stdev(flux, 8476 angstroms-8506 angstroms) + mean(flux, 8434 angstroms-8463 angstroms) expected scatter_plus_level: 33.6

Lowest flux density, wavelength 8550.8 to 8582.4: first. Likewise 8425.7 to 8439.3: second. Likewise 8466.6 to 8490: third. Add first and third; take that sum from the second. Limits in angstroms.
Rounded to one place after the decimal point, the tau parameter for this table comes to -30.0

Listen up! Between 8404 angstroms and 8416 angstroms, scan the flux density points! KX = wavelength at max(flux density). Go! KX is 8405.39 angstroms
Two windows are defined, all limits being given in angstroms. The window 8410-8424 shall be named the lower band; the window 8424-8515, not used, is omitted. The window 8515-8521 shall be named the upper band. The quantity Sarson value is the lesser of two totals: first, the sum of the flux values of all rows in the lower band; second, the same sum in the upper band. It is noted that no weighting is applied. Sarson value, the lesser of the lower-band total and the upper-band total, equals 95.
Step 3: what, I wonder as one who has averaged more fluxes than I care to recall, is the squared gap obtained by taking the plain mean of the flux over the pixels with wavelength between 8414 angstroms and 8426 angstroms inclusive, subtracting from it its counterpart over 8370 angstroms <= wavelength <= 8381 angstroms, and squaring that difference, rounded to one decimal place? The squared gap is 1.0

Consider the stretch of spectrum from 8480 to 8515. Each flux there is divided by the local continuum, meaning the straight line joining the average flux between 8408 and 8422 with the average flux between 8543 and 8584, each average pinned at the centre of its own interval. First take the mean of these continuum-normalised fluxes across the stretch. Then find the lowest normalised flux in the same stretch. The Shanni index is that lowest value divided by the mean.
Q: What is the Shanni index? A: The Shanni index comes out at 0.963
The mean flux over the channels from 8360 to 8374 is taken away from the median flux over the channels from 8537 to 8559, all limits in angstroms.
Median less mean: -5.8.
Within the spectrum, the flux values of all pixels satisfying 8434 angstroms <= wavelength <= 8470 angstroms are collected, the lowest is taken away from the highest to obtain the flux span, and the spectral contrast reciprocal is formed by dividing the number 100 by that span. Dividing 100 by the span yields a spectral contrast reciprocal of 67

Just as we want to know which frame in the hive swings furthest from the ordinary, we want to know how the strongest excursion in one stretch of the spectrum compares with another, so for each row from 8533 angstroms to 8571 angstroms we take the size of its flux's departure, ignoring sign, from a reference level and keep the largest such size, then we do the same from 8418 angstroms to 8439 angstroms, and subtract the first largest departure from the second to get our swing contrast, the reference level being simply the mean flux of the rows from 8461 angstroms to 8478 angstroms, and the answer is -4.5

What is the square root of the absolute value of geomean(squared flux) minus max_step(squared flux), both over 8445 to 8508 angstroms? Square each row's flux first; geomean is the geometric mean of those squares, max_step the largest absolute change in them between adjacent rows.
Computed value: 31.8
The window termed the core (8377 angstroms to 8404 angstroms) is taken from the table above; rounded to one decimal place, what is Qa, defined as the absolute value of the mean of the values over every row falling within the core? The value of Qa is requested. 34.3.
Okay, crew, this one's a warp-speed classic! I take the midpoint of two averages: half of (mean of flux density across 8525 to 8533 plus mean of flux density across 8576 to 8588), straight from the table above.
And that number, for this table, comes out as 31.6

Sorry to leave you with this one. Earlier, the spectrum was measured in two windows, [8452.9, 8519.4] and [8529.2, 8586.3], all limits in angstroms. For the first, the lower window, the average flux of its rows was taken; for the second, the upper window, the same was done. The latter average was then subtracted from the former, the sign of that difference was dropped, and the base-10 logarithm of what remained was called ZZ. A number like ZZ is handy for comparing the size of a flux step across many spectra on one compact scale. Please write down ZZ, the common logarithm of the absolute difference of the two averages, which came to 0.02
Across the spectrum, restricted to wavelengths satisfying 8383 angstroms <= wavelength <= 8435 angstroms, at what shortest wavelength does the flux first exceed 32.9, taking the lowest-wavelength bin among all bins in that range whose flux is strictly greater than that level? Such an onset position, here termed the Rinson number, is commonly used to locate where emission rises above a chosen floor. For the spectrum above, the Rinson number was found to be 8384.13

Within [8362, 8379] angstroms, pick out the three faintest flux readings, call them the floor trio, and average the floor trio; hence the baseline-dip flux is 34.5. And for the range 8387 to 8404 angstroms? 34.1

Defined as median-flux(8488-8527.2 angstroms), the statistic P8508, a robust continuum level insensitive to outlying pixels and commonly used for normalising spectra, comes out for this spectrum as 31.2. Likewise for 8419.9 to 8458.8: 33.0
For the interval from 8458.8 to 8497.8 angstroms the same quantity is 32.8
